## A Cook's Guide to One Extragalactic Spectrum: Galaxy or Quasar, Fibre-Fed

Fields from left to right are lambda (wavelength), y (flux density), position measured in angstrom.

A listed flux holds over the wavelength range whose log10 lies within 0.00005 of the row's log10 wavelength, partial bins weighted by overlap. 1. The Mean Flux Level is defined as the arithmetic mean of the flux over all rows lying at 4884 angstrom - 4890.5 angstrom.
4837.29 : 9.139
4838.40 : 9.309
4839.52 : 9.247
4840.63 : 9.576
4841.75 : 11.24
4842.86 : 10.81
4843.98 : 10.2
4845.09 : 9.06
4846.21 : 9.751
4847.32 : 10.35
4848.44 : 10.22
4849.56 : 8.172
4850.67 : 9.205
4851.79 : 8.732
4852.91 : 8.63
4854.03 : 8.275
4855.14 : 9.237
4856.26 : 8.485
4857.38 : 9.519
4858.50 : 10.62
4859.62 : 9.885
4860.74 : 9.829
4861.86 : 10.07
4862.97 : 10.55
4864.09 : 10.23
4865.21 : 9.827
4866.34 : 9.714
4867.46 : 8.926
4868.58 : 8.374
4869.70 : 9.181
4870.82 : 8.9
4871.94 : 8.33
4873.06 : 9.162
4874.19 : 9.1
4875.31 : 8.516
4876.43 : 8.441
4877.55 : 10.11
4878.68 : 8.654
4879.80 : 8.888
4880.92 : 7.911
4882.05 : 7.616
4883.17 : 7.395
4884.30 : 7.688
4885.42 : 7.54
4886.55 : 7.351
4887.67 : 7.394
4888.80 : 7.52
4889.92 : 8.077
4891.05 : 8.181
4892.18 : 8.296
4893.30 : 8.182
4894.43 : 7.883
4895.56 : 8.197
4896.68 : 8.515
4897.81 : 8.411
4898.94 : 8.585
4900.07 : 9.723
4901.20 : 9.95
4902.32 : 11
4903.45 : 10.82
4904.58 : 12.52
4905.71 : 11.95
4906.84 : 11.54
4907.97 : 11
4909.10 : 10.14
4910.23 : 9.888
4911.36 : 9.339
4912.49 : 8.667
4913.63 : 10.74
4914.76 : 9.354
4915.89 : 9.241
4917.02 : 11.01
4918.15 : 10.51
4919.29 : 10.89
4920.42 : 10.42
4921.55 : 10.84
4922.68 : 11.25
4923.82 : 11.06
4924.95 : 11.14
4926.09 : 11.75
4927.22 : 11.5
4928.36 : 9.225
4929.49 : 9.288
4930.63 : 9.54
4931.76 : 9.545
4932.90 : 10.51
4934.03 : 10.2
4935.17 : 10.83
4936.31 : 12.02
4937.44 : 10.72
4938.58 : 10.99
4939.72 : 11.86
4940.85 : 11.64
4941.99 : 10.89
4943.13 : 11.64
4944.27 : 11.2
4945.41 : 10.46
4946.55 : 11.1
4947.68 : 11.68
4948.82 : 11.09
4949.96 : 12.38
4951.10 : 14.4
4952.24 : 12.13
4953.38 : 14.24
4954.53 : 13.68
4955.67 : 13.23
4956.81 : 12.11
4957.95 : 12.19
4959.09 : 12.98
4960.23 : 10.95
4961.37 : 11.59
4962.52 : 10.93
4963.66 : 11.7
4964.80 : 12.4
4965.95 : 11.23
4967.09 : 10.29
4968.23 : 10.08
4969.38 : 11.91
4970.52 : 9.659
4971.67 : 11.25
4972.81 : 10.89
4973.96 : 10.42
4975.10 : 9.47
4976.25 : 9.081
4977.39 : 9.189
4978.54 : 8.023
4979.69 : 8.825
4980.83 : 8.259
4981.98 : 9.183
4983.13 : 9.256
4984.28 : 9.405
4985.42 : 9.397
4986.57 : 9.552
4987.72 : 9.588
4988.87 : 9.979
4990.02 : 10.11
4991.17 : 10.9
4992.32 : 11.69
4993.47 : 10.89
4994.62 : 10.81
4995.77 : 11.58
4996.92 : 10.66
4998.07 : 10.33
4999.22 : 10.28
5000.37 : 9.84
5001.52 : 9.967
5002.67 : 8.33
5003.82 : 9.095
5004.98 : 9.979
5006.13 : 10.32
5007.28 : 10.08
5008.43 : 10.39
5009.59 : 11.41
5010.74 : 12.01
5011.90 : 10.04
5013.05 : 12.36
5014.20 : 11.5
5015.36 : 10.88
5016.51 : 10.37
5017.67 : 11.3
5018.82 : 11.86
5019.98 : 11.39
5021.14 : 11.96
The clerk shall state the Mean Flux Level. 7.6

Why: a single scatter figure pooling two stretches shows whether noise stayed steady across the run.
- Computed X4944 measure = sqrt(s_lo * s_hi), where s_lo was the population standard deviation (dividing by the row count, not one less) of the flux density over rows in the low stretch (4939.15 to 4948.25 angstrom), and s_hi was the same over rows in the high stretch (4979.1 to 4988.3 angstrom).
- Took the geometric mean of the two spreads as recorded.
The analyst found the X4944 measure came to 0.43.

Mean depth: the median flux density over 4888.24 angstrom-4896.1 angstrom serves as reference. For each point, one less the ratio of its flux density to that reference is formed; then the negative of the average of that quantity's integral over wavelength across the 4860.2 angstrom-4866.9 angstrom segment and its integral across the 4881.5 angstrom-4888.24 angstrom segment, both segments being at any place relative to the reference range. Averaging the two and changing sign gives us 0.5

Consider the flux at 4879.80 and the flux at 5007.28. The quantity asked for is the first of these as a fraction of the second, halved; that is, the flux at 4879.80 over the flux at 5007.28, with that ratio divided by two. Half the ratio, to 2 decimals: 0.44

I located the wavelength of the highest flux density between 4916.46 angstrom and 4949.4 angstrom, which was 4936.31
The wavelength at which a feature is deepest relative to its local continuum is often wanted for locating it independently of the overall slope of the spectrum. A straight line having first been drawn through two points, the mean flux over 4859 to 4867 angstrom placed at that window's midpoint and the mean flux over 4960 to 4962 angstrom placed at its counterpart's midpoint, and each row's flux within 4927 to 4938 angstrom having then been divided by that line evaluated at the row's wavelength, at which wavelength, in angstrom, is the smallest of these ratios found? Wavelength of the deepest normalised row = 4928.36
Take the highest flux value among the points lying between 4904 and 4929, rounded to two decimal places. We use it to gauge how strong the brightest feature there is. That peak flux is 12.52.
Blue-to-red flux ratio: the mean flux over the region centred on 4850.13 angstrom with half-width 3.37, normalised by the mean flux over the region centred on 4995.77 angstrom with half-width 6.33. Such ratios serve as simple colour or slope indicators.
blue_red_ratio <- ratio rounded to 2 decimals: 0.87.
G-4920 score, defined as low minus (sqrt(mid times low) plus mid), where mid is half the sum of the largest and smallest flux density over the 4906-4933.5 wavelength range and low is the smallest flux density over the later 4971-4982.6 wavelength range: -11.2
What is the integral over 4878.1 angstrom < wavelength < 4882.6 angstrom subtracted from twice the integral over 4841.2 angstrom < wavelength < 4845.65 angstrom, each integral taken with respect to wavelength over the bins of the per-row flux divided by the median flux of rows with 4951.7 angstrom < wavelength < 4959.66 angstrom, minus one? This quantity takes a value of -0.2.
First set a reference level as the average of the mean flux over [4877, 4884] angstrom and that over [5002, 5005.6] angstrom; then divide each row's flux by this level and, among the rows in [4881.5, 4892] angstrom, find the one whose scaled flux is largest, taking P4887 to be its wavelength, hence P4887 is 4891.05 angstrom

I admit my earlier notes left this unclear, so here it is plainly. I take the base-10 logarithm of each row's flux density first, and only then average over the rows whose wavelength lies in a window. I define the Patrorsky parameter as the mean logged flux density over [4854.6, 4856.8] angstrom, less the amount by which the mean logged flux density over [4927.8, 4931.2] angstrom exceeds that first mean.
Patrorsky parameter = 0.92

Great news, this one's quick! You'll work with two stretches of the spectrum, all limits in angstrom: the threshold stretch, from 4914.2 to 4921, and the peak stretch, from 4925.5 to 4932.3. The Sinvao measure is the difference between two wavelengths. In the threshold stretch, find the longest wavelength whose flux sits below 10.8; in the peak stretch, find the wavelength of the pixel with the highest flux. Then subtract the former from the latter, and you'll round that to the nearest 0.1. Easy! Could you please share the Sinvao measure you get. 5.7 angstrom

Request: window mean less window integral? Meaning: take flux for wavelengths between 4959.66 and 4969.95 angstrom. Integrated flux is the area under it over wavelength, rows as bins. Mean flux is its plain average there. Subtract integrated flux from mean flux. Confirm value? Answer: -104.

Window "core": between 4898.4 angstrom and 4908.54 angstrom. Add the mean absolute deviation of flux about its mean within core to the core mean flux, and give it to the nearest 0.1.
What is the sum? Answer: 11.7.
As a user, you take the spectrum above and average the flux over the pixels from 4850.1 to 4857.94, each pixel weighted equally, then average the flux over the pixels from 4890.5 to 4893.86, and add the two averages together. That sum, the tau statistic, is 17.1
